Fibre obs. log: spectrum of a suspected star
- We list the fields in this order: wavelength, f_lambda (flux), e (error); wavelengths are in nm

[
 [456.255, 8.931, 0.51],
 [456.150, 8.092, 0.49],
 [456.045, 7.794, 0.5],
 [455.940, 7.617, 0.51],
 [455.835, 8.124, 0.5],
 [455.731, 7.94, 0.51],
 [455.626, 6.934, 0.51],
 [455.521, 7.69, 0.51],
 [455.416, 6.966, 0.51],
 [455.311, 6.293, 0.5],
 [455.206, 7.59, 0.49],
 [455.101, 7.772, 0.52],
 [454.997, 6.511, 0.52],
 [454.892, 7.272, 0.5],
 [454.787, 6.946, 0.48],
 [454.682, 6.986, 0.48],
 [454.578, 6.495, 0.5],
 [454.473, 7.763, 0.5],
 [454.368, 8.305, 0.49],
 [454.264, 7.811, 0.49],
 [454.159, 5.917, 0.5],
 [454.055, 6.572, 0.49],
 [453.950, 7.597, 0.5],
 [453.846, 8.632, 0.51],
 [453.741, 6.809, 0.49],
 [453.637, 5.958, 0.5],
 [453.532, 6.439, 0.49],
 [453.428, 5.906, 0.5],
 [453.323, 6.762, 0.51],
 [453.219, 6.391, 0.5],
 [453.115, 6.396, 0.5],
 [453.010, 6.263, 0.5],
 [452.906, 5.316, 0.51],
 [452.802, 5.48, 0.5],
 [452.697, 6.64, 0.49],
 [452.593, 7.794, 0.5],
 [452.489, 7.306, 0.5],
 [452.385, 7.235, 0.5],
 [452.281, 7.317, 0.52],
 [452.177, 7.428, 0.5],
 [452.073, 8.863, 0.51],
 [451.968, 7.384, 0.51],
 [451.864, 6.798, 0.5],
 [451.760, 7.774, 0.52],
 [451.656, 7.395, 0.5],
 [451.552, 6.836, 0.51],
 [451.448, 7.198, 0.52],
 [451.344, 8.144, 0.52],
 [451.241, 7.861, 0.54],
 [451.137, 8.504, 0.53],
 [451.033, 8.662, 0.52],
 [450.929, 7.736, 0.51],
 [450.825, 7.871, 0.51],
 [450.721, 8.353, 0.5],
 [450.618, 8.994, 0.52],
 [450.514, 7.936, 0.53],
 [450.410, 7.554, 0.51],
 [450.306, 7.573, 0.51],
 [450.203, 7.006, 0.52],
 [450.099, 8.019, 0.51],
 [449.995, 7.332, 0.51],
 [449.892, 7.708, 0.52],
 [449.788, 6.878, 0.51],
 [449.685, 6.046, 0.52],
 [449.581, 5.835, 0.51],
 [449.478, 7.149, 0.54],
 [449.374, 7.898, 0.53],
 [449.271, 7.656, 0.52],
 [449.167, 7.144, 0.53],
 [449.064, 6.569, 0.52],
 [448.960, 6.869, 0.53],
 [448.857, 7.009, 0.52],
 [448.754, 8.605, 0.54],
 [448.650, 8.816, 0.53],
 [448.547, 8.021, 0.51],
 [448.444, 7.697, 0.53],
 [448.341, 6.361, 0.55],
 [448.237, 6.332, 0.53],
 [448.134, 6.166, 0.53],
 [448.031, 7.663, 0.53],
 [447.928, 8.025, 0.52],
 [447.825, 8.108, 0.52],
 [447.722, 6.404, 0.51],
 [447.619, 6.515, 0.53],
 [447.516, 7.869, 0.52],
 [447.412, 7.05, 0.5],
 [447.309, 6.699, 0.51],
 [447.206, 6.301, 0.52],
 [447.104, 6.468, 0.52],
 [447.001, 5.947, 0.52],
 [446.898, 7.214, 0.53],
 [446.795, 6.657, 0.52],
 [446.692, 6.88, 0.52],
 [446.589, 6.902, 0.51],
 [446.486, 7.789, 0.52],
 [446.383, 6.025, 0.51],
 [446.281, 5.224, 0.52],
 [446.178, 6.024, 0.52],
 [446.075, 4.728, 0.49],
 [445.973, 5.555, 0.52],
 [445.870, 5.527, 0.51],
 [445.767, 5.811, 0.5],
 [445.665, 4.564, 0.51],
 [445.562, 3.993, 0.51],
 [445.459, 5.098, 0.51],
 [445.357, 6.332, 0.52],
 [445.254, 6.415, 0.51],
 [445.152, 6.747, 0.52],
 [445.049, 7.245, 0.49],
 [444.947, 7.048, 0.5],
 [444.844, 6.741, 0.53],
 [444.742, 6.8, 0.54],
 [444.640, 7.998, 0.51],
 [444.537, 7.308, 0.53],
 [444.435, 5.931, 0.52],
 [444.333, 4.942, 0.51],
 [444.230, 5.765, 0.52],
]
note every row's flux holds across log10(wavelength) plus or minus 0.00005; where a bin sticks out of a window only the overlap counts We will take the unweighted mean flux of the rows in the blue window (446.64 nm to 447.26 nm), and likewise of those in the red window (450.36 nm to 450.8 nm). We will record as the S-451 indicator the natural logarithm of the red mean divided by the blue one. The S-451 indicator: 0.22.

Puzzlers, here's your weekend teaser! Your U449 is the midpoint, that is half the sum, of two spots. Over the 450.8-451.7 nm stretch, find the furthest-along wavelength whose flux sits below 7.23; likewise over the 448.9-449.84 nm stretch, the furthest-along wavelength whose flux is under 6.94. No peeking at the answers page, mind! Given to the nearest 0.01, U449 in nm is 450.67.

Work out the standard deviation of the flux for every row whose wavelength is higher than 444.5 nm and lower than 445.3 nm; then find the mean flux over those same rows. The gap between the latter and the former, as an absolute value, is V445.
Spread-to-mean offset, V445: 6.6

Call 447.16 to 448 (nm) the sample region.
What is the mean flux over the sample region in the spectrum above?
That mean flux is 7.1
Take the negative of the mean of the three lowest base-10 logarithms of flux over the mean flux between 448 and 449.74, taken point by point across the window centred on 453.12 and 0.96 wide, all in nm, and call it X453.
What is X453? 0.11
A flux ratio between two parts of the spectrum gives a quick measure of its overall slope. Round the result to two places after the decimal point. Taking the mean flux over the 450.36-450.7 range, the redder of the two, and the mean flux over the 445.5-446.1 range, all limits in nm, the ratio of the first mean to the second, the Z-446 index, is 1.62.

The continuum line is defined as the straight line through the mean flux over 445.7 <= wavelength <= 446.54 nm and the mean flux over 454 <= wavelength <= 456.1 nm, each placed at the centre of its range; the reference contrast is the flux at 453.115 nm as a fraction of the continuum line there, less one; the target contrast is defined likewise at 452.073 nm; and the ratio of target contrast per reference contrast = -3.8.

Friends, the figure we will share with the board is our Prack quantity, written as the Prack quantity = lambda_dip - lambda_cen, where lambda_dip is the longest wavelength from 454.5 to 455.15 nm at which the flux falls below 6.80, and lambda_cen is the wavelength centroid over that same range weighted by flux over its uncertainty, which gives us 0.16 nm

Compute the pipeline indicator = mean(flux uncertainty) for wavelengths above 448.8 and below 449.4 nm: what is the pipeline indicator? 0.525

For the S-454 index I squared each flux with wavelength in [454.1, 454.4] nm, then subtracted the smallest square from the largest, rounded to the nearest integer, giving 34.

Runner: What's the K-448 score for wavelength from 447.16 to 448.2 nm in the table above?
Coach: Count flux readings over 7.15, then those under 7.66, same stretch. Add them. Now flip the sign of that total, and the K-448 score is -10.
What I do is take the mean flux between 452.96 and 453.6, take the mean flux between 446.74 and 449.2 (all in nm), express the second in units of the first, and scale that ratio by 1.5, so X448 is 1.68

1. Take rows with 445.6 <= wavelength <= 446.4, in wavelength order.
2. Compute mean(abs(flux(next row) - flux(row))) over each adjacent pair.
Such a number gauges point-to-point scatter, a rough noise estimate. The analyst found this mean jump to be 0.75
